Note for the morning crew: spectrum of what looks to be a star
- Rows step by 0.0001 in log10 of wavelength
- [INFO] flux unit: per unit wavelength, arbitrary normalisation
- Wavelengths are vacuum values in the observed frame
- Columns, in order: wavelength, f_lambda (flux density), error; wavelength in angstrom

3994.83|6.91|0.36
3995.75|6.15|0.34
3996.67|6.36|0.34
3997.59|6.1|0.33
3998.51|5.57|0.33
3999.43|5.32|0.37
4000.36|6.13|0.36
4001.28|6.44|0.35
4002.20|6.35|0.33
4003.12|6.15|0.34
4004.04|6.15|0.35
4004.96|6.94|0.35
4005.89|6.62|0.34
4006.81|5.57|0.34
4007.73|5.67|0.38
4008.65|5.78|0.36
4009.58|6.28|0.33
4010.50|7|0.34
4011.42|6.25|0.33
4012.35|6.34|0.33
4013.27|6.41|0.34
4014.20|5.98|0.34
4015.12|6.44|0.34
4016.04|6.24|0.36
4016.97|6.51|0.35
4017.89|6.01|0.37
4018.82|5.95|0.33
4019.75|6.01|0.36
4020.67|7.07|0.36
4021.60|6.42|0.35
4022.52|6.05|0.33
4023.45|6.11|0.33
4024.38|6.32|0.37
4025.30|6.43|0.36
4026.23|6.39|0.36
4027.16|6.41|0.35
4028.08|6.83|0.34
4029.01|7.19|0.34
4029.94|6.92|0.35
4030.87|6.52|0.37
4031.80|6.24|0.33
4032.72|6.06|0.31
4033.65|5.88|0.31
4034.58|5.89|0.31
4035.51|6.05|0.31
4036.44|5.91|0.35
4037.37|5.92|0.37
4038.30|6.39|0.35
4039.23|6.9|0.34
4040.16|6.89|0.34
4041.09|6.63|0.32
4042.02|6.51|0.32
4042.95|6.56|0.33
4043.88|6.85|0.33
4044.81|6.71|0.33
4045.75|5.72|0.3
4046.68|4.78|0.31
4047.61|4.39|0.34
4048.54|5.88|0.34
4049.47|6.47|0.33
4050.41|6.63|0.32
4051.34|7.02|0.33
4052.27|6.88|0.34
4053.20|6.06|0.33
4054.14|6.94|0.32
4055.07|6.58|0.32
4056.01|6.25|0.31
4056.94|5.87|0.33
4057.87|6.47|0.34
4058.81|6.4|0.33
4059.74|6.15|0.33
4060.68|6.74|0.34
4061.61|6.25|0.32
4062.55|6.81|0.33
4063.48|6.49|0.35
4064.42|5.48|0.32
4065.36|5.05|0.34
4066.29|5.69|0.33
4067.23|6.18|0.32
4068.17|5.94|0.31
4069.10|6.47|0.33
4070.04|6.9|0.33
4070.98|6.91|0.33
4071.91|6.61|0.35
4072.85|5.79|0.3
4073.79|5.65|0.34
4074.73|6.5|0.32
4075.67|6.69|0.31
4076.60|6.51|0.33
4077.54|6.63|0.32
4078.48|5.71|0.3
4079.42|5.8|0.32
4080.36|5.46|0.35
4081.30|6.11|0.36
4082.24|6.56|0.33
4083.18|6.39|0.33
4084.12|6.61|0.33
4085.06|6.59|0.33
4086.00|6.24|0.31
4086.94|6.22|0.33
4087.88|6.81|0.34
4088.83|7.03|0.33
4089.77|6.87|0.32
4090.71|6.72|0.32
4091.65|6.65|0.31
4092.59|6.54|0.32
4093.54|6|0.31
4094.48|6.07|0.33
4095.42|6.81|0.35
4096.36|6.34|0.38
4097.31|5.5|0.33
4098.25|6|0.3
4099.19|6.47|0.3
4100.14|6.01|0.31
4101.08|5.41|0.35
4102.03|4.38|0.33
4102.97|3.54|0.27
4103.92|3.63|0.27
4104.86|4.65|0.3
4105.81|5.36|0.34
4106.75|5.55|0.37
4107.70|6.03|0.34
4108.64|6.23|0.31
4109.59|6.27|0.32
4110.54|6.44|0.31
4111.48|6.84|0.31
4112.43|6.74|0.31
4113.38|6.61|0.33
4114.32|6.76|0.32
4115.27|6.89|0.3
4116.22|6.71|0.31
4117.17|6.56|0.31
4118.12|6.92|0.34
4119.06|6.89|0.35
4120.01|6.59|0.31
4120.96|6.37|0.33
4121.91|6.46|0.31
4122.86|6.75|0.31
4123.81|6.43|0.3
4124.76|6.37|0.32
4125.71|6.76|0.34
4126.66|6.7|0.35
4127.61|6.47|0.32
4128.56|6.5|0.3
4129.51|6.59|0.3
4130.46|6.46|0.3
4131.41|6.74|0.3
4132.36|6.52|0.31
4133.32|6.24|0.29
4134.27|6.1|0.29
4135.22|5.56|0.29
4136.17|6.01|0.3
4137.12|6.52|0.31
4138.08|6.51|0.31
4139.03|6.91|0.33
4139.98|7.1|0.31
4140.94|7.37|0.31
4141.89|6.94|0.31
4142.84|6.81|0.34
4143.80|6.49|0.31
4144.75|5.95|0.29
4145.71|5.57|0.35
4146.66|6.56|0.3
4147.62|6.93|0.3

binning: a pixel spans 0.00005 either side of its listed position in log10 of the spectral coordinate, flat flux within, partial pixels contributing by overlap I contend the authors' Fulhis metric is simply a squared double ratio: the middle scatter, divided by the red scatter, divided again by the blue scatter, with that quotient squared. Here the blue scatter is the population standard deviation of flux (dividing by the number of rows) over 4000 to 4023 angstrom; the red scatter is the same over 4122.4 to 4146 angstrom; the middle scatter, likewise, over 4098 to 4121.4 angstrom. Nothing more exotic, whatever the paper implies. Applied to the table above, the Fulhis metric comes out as 40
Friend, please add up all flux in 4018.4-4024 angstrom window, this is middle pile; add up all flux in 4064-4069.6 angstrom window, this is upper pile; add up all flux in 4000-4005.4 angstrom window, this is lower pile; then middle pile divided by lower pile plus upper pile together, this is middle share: 0.515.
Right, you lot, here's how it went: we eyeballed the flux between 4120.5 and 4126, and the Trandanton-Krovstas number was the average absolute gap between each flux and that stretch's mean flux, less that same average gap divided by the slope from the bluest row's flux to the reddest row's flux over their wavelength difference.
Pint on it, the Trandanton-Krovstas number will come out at -2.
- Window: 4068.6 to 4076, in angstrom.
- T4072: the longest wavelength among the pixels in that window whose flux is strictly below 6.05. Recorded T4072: 4073.79 angstrom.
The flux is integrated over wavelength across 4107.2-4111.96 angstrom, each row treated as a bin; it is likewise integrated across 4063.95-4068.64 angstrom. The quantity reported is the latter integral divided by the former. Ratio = 0.88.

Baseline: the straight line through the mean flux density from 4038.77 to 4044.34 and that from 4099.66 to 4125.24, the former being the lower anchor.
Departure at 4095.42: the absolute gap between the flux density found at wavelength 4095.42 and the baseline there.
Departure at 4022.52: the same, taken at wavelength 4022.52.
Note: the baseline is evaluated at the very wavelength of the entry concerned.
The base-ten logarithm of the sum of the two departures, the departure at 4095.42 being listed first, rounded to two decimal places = 0.16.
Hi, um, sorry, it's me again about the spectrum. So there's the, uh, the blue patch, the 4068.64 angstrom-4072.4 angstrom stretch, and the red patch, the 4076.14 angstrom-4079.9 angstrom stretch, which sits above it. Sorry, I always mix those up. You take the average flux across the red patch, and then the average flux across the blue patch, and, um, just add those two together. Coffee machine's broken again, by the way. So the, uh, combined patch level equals 12.9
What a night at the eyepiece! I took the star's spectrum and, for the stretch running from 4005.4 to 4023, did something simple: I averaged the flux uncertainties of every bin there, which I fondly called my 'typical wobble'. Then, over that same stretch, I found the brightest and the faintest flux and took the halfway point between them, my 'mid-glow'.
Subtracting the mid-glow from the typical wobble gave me -5.97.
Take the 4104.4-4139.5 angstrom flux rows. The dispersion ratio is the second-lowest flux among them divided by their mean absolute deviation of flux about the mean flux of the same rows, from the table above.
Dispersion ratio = 16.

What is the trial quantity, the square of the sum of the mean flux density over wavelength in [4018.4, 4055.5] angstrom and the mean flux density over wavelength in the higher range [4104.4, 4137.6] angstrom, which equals 162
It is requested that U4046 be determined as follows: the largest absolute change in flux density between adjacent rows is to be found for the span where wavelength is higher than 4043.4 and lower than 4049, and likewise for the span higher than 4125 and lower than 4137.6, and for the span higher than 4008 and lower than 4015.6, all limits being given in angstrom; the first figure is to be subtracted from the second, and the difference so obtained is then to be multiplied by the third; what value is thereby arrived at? -0.71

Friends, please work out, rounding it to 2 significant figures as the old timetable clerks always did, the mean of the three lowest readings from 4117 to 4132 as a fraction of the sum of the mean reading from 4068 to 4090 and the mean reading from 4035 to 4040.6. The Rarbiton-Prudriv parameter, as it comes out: 0.50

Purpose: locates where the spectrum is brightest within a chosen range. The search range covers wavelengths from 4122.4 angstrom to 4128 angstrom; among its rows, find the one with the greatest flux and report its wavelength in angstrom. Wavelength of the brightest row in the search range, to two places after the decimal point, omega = 4125.71 angstrom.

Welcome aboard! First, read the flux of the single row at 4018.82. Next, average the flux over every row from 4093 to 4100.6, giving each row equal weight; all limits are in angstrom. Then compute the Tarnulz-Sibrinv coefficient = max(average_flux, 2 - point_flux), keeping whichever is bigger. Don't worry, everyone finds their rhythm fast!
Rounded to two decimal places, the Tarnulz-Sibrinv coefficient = 6.15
